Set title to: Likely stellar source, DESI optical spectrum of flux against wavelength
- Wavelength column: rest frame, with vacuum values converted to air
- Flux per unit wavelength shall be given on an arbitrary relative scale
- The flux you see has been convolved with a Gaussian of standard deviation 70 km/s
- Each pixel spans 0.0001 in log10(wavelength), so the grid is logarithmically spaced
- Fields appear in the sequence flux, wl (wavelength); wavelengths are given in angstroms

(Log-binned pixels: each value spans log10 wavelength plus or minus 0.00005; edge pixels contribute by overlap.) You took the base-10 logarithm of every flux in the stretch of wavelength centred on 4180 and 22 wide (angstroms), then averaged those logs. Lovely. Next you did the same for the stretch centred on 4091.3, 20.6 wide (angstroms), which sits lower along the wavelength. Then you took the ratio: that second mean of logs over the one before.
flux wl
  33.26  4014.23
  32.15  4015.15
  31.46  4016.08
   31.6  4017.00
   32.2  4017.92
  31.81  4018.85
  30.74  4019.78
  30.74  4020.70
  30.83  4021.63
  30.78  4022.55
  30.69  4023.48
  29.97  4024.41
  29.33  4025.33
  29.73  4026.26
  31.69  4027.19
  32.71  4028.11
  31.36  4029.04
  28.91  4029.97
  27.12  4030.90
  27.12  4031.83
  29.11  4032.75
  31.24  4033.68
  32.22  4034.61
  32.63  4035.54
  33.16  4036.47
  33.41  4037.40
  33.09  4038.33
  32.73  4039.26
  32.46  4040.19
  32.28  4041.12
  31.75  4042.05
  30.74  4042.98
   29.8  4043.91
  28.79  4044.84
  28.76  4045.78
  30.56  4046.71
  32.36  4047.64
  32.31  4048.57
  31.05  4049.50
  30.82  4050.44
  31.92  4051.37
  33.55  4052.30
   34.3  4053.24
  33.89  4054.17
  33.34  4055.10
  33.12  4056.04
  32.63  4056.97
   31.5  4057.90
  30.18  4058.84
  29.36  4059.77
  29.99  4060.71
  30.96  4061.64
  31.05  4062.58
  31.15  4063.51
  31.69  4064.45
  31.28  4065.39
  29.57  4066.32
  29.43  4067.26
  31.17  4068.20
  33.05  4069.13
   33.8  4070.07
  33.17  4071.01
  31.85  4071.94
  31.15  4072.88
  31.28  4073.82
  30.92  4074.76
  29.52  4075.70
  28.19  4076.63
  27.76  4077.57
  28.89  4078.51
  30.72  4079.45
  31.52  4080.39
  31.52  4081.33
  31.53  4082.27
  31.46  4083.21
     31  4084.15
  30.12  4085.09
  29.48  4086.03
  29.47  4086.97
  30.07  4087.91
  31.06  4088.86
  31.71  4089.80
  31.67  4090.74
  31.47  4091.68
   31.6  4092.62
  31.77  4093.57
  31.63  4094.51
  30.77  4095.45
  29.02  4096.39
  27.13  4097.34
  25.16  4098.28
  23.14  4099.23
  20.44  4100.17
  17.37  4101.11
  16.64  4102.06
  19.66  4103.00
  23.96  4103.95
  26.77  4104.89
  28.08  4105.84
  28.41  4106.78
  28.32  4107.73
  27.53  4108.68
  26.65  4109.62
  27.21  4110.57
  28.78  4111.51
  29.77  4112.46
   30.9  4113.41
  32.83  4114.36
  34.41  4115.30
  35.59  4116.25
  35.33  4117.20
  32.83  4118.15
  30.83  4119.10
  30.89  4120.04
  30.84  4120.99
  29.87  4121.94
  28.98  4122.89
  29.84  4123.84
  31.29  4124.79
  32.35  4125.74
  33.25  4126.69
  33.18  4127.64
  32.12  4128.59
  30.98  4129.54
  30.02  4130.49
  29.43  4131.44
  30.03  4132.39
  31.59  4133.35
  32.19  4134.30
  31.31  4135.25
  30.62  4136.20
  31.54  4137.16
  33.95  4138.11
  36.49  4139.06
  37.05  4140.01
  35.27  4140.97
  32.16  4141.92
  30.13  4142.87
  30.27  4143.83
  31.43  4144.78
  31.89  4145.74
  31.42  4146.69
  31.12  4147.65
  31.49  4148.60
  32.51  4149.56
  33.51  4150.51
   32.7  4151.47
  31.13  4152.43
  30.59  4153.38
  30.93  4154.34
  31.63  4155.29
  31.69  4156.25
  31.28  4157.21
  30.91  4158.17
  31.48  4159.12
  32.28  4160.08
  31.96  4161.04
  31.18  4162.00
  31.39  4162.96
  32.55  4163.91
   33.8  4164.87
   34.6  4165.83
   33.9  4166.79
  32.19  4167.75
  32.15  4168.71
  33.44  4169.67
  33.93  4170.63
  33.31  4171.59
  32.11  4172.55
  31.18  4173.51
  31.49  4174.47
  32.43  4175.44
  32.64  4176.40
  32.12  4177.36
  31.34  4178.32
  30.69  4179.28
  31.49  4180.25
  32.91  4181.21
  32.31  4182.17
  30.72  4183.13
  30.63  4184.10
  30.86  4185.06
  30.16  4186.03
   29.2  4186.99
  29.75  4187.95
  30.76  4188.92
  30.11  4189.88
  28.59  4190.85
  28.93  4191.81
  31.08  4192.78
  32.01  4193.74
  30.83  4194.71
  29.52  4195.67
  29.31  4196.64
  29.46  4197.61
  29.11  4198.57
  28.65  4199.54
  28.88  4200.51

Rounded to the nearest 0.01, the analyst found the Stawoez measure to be 0.97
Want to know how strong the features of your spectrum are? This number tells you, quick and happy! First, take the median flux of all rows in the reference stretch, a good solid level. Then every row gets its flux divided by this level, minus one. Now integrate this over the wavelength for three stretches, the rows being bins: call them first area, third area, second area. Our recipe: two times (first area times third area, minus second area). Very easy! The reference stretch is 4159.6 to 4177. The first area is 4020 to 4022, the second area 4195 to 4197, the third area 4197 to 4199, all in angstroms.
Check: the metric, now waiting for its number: 0.38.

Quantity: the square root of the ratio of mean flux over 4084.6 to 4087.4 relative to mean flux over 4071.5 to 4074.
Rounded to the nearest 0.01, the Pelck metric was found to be 0.97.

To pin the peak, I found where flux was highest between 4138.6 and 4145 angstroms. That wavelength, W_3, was 4140.01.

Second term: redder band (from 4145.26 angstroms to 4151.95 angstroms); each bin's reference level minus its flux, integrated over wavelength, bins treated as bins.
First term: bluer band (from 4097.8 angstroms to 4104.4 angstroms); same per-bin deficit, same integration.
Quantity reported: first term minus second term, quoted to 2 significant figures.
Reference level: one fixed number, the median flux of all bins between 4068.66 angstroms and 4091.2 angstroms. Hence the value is 74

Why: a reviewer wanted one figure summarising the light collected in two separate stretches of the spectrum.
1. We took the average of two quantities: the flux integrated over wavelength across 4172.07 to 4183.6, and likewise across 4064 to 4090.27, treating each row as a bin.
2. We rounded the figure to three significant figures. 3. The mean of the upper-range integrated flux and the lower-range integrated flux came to 588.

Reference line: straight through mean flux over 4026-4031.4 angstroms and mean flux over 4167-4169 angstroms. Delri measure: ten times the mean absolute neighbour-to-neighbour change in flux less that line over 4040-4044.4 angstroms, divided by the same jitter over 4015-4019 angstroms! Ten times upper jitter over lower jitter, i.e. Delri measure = 15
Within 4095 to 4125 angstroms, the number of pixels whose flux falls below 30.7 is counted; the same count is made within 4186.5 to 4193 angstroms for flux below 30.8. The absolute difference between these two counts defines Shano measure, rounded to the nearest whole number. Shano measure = 15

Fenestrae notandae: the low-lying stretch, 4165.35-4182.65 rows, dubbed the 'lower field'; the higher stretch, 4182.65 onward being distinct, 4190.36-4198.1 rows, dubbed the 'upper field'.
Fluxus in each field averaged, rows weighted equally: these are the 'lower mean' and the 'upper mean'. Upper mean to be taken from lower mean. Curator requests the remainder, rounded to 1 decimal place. 2.5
